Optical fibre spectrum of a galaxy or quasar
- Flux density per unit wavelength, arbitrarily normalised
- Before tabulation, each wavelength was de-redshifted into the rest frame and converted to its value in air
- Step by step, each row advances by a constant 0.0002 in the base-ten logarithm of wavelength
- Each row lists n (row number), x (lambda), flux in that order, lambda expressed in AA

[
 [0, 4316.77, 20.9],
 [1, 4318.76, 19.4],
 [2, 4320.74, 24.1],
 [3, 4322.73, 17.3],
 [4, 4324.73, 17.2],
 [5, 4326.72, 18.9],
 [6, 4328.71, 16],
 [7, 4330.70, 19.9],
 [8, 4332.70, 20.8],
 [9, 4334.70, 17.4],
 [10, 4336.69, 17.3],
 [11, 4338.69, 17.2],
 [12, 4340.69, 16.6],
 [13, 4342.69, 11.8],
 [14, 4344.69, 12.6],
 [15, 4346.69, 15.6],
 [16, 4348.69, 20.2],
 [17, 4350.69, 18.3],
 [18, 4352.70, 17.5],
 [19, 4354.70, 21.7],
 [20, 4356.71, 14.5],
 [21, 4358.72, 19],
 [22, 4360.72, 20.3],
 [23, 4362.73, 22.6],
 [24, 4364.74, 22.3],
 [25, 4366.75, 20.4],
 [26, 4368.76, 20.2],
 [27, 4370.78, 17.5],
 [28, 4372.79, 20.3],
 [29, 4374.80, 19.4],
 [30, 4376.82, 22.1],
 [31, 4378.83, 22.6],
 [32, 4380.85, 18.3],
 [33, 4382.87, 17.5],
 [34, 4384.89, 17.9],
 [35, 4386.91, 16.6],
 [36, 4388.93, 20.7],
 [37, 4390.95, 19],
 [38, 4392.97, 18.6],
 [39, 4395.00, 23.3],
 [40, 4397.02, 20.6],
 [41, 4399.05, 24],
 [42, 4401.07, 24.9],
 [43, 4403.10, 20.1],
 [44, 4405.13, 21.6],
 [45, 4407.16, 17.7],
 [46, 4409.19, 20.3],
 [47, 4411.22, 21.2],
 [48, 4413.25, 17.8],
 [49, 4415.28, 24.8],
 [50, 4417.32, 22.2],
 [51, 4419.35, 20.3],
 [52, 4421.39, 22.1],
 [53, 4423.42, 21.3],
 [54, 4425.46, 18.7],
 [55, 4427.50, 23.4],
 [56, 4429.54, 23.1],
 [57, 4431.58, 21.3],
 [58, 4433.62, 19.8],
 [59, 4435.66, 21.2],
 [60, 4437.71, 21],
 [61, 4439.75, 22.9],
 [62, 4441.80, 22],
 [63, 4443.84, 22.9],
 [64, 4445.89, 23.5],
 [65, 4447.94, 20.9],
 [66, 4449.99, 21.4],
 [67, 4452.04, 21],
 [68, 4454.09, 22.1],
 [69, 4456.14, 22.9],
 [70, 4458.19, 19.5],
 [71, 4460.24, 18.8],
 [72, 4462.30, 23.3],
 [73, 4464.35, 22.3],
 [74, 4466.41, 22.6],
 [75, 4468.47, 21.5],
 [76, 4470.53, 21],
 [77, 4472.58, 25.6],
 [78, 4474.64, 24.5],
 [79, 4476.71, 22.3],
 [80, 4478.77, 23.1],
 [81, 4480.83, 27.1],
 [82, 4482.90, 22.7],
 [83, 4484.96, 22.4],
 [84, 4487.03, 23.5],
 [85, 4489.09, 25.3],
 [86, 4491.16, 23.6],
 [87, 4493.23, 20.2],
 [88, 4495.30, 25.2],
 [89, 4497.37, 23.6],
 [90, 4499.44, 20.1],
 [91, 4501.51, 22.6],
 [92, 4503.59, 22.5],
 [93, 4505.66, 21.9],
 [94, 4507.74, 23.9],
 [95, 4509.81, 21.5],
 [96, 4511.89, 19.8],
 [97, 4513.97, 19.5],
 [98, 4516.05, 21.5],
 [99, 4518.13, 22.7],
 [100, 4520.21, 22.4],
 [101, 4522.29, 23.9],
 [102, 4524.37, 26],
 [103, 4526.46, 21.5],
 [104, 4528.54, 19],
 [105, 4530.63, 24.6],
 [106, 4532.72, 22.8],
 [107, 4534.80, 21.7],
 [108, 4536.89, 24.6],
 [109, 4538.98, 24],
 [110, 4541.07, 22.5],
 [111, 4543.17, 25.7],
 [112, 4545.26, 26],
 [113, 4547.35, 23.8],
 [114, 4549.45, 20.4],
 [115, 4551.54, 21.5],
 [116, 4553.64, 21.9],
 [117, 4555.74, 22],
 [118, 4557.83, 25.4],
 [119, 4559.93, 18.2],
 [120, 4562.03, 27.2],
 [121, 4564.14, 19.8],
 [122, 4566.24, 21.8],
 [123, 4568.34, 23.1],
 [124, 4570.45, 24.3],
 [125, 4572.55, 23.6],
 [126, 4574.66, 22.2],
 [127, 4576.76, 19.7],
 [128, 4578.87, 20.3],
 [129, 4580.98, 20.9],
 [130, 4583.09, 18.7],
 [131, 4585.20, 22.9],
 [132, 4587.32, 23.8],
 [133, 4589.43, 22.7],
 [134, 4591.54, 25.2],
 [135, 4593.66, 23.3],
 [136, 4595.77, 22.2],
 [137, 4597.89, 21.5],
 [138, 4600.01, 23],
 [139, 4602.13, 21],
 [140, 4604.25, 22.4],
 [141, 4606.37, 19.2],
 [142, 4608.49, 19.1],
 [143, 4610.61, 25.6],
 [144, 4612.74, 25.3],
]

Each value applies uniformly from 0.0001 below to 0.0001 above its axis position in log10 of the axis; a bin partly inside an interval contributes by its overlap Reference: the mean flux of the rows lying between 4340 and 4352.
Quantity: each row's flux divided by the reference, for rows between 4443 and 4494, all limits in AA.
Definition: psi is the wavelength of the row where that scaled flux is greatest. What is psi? 4480.83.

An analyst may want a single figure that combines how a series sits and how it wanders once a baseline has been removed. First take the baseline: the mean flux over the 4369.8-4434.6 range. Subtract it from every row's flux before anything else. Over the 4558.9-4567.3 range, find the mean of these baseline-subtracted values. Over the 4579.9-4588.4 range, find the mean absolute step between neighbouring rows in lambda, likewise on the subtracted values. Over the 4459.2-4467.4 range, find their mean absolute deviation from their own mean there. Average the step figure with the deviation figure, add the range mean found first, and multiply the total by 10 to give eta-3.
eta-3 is 31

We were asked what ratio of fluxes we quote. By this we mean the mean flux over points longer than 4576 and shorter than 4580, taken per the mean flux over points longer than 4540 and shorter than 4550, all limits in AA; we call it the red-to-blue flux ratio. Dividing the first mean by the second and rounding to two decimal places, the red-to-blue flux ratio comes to 0.84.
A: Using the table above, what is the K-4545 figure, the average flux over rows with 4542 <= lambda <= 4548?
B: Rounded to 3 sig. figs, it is 25.2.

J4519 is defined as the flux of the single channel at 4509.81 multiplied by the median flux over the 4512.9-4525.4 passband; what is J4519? 485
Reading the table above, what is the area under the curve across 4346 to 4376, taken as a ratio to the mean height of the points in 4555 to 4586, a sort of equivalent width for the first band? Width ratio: 26.4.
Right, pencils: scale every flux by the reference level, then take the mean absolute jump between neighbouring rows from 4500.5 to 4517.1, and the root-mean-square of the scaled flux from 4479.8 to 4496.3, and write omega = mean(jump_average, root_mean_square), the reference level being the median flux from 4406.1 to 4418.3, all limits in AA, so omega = 0.61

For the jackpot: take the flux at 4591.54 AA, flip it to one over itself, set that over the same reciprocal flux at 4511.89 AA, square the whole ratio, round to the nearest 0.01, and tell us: 0.62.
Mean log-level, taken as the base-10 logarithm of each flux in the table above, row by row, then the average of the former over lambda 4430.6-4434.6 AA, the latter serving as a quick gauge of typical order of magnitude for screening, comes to 1.313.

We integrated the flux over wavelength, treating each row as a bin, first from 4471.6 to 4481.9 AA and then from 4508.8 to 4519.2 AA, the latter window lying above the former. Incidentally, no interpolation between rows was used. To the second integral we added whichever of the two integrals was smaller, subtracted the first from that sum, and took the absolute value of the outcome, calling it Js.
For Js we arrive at 184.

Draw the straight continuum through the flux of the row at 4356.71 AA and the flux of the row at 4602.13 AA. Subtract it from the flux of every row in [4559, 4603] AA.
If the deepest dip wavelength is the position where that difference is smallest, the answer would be 4583.09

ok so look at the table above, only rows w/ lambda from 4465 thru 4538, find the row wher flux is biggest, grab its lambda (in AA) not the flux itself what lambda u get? 4480.83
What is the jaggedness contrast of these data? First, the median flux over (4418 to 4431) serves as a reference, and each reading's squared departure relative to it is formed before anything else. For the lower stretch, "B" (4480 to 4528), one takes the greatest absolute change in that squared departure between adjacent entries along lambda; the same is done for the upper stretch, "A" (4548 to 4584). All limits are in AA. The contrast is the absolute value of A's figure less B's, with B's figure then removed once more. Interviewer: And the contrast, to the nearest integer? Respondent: -27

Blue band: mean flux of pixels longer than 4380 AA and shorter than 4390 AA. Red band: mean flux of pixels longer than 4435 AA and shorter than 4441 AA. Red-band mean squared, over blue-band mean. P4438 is 25.9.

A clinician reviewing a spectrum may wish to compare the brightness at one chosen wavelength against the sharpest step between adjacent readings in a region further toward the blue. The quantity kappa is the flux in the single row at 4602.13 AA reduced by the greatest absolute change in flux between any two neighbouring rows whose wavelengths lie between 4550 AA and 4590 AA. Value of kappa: 12.0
